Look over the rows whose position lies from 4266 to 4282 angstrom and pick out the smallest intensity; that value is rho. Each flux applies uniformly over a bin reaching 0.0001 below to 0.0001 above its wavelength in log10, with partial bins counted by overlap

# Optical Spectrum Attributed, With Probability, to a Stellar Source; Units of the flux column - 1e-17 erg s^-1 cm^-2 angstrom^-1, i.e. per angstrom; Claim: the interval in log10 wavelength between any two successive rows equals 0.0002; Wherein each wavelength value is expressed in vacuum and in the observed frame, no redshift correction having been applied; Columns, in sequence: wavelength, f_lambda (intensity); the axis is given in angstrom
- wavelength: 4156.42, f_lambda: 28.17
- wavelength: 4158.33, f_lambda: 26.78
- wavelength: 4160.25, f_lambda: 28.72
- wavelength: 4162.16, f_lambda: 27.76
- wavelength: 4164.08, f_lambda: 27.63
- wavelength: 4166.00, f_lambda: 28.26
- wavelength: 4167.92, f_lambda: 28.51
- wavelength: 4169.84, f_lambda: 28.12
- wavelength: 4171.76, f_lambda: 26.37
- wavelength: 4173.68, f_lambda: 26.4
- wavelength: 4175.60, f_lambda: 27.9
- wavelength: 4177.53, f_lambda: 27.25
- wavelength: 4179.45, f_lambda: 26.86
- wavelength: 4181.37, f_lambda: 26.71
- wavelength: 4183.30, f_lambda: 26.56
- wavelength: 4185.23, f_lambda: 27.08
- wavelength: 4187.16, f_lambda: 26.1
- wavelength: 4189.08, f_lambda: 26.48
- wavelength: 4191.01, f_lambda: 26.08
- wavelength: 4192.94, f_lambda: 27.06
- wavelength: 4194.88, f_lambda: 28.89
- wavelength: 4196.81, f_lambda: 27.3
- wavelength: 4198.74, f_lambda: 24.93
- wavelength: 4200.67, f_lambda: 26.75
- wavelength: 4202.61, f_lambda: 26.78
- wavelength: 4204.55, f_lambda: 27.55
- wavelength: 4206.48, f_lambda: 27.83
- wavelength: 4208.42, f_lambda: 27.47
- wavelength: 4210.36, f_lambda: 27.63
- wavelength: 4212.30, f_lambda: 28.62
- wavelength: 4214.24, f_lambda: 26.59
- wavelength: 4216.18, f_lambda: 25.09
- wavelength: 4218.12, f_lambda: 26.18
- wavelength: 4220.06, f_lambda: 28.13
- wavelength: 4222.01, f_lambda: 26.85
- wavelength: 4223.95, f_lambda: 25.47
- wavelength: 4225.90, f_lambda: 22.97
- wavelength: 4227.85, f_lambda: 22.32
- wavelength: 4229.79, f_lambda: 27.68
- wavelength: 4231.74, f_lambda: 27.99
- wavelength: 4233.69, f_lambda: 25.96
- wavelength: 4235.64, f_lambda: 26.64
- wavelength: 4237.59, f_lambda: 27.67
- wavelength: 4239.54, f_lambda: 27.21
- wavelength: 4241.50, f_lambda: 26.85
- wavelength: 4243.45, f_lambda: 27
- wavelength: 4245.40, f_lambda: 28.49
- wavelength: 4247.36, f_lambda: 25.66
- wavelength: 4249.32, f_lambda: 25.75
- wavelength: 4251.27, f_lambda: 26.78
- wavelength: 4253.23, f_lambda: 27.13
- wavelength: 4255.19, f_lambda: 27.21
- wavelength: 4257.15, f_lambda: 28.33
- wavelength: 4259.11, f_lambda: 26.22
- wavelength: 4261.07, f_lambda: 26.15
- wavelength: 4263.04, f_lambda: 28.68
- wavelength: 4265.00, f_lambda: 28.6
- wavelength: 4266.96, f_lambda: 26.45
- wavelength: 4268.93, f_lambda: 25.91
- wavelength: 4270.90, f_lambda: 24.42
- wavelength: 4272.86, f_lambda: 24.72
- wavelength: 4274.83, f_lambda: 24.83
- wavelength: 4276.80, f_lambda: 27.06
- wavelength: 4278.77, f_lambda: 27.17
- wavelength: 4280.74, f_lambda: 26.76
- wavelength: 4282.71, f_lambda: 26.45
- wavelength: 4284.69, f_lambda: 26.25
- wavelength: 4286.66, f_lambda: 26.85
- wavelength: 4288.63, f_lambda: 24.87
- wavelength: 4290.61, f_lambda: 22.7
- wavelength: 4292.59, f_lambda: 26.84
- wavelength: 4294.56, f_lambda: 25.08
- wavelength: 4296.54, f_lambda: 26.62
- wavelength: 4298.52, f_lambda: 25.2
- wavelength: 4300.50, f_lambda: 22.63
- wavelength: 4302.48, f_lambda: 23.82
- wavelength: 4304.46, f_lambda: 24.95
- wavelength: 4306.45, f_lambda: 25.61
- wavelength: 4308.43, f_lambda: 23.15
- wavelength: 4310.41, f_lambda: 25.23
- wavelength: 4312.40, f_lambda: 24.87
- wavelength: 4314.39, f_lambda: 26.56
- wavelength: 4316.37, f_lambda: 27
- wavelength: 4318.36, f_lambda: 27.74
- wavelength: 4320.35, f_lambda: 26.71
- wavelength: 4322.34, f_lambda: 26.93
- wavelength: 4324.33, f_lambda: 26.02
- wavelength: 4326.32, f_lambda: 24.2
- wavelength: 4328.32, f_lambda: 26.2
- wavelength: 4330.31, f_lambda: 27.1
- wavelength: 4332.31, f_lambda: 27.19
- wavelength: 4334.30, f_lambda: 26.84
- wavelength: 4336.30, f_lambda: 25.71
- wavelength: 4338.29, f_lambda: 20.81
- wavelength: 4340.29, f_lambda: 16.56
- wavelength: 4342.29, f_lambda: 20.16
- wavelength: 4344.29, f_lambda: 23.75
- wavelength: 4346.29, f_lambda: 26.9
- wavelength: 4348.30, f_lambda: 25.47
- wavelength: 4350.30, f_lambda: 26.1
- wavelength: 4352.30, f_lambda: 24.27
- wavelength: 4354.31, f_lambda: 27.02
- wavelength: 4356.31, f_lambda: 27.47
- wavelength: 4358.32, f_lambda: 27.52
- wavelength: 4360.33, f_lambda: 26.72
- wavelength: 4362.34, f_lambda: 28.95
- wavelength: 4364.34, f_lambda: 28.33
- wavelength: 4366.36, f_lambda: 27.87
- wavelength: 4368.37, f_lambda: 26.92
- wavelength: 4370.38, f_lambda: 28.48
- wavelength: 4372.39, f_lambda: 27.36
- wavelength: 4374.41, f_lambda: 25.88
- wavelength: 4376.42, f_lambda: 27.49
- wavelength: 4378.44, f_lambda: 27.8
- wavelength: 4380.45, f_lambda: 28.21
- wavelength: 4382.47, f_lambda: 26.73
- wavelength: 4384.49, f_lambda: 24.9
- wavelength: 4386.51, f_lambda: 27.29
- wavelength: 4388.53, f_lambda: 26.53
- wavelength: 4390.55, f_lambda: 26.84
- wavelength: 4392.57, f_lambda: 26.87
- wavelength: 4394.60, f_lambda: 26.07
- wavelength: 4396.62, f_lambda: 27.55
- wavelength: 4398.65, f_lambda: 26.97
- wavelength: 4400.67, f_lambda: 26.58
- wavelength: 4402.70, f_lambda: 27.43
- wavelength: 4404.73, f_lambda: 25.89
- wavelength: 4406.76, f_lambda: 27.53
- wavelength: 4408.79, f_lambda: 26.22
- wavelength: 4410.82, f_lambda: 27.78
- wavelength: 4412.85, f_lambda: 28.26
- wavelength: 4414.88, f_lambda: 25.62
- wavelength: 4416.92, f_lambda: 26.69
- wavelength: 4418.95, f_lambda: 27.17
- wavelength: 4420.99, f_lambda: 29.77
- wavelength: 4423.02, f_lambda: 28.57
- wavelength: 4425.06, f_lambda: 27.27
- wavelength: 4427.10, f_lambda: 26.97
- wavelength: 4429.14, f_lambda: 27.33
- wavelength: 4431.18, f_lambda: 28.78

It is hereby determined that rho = 24.42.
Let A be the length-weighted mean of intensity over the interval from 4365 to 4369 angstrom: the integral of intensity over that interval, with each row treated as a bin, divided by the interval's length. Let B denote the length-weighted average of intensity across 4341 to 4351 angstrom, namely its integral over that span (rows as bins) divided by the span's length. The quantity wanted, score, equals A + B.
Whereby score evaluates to 51.7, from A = 27.5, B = 24.2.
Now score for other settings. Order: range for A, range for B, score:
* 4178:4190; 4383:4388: 52.9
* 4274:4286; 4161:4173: 54.2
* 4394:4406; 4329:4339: 52.5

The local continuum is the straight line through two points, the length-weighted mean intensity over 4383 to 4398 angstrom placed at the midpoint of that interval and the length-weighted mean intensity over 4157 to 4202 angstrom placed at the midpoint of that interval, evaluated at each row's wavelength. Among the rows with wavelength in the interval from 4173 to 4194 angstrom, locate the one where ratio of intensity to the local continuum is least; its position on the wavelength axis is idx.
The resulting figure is 4191.01 angstrom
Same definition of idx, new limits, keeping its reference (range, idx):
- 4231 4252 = 4247.36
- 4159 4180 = 4171.76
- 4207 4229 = 4227.85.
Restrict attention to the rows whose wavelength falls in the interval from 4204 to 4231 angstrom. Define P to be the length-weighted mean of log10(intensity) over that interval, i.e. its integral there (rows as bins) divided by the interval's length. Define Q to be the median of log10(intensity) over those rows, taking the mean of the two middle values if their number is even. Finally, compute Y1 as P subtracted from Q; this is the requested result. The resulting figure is 0.0123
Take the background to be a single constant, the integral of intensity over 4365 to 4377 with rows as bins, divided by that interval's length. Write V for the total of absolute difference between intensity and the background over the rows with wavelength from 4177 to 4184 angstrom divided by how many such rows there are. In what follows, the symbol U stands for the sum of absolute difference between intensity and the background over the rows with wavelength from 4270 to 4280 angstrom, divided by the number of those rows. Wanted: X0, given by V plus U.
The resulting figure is 2.2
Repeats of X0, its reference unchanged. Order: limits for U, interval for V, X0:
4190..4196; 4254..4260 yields 1.8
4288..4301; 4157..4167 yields 3.2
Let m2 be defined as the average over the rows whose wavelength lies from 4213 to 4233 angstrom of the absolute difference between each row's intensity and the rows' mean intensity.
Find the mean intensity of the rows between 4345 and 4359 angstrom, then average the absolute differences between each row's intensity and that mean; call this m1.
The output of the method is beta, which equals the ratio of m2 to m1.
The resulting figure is 1.6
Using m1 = 0.95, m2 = 1.57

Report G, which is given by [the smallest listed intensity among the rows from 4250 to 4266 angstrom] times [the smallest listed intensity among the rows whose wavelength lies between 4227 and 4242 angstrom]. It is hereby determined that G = 584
